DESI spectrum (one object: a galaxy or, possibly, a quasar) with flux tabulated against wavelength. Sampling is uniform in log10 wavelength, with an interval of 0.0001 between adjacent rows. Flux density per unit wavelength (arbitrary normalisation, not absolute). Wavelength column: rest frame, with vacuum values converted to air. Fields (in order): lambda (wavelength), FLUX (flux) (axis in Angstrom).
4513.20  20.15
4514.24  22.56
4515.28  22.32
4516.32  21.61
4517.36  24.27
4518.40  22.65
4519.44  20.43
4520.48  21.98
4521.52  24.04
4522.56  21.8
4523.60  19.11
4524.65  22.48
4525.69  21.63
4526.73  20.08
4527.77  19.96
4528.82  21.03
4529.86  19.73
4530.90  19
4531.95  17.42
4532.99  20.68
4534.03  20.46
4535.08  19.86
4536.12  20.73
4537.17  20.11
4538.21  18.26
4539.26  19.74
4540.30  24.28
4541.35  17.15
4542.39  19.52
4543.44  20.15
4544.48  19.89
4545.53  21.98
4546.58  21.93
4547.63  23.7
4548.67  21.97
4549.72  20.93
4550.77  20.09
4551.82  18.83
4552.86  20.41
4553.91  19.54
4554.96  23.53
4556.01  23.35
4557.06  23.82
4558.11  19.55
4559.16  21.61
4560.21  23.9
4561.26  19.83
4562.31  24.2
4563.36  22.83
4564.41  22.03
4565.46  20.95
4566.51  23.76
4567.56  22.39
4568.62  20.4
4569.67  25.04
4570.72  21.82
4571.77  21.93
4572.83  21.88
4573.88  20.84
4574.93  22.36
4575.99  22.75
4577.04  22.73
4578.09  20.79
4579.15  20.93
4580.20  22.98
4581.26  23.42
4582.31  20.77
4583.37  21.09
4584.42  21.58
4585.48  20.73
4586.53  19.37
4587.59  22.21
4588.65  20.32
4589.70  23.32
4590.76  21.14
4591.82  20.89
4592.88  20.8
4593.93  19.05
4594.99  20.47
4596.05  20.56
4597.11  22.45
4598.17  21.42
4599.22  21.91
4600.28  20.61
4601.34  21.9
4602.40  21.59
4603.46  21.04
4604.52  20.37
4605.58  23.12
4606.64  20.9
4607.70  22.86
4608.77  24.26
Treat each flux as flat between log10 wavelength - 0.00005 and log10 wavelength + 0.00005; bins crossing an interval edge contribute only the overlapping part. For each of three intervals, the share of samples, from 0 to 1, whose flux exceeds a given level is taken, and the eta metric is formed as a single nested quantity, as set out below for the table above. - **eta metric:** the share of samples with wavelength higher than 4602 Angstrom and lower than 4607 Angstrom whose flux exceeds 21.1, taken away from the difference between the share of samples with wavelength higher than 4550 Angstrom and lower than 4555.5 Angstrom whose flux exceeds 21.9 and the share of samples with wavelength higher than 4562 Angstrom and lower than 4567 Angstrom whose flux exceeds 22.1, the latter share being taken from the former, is -0.80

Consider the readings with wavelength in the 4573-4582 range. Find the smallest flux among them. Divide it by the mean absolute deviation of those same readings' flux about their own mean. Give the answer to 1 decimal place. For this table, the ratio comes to 22.2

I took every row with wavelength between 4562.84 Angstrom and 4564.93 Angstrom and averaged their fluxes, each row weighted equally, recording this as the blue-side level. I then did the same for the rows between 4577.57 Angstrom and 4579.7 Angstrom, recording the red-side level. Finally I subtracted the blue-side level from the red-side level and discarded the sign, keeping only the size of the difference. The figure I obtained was 1.6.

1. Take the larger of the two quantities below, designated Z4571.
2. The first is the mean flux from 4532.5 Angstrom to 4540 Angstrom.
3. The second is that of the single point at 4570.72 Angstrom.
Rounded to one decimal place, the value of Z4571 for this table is 21.8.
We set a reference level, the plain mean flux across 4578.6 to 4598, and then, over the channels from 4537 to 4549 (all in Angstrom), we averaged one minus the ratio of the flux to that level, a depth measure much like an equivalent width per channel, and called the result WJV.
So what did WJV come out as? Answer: 0.024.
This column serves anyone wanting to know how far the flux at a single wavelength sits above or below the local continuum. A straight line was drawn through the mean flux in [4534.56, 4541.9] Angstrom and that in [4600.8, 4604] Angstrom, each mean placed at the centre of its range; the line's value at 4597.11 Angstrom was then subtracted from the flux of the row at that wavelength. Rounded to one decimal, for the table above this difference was 1.1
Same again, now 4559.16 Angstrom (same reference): 1.1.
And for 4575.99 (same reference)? 1.9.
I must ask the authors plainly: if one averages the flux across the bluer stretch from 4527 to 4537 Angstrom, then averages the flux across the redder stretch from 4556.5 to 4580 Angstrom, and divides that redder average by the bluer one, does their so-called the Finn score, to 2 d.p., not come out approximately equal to 1.11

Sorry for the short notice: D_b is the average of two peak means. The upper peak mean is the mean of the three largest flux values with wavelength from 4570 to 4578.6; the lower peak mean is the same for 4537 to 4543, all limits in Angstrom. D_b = 22.0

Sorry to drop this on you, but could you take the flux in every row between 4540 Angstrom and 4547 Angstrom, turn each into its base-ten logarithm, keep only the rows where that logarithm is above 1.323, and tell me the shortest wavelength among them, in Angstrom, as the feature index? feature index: 4540.30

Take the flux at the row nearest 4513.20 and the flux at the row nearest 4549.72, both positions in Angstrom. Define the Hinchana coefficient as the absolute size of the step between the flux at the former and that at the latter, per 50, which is 0.016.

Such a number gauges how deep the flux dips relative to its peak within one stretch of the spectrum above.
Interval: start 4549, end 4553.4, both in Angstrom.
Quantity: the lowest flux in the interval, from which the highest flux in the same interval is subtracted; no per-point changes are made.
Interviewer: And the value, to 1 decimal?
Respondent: -2.1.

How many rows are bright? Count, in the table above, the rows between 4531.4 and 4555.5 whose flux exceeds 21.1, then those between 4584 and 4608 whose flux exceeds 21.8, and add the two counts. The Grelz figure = 13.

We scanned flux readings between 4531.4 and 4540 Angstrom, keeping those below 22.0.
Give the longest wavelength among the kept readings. 4539.26 Angstrom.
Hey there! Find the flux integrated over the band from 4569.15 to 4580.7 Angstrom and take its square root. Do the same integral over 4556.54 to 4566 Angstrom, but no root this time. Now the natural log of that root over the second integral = -2.6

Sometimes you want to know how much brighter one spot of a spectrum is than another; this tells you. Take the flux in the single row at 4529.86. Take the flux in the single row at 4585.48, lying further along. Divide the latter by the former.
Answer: 1.05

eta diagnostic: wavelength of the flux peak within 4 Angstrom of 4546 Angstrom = 4547.63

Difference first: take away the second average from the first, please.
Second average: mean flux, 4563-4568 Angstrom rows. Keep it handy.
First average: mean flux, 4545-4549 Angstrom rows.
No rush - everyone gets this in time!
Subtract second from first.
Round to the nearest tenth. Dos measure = 0.0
